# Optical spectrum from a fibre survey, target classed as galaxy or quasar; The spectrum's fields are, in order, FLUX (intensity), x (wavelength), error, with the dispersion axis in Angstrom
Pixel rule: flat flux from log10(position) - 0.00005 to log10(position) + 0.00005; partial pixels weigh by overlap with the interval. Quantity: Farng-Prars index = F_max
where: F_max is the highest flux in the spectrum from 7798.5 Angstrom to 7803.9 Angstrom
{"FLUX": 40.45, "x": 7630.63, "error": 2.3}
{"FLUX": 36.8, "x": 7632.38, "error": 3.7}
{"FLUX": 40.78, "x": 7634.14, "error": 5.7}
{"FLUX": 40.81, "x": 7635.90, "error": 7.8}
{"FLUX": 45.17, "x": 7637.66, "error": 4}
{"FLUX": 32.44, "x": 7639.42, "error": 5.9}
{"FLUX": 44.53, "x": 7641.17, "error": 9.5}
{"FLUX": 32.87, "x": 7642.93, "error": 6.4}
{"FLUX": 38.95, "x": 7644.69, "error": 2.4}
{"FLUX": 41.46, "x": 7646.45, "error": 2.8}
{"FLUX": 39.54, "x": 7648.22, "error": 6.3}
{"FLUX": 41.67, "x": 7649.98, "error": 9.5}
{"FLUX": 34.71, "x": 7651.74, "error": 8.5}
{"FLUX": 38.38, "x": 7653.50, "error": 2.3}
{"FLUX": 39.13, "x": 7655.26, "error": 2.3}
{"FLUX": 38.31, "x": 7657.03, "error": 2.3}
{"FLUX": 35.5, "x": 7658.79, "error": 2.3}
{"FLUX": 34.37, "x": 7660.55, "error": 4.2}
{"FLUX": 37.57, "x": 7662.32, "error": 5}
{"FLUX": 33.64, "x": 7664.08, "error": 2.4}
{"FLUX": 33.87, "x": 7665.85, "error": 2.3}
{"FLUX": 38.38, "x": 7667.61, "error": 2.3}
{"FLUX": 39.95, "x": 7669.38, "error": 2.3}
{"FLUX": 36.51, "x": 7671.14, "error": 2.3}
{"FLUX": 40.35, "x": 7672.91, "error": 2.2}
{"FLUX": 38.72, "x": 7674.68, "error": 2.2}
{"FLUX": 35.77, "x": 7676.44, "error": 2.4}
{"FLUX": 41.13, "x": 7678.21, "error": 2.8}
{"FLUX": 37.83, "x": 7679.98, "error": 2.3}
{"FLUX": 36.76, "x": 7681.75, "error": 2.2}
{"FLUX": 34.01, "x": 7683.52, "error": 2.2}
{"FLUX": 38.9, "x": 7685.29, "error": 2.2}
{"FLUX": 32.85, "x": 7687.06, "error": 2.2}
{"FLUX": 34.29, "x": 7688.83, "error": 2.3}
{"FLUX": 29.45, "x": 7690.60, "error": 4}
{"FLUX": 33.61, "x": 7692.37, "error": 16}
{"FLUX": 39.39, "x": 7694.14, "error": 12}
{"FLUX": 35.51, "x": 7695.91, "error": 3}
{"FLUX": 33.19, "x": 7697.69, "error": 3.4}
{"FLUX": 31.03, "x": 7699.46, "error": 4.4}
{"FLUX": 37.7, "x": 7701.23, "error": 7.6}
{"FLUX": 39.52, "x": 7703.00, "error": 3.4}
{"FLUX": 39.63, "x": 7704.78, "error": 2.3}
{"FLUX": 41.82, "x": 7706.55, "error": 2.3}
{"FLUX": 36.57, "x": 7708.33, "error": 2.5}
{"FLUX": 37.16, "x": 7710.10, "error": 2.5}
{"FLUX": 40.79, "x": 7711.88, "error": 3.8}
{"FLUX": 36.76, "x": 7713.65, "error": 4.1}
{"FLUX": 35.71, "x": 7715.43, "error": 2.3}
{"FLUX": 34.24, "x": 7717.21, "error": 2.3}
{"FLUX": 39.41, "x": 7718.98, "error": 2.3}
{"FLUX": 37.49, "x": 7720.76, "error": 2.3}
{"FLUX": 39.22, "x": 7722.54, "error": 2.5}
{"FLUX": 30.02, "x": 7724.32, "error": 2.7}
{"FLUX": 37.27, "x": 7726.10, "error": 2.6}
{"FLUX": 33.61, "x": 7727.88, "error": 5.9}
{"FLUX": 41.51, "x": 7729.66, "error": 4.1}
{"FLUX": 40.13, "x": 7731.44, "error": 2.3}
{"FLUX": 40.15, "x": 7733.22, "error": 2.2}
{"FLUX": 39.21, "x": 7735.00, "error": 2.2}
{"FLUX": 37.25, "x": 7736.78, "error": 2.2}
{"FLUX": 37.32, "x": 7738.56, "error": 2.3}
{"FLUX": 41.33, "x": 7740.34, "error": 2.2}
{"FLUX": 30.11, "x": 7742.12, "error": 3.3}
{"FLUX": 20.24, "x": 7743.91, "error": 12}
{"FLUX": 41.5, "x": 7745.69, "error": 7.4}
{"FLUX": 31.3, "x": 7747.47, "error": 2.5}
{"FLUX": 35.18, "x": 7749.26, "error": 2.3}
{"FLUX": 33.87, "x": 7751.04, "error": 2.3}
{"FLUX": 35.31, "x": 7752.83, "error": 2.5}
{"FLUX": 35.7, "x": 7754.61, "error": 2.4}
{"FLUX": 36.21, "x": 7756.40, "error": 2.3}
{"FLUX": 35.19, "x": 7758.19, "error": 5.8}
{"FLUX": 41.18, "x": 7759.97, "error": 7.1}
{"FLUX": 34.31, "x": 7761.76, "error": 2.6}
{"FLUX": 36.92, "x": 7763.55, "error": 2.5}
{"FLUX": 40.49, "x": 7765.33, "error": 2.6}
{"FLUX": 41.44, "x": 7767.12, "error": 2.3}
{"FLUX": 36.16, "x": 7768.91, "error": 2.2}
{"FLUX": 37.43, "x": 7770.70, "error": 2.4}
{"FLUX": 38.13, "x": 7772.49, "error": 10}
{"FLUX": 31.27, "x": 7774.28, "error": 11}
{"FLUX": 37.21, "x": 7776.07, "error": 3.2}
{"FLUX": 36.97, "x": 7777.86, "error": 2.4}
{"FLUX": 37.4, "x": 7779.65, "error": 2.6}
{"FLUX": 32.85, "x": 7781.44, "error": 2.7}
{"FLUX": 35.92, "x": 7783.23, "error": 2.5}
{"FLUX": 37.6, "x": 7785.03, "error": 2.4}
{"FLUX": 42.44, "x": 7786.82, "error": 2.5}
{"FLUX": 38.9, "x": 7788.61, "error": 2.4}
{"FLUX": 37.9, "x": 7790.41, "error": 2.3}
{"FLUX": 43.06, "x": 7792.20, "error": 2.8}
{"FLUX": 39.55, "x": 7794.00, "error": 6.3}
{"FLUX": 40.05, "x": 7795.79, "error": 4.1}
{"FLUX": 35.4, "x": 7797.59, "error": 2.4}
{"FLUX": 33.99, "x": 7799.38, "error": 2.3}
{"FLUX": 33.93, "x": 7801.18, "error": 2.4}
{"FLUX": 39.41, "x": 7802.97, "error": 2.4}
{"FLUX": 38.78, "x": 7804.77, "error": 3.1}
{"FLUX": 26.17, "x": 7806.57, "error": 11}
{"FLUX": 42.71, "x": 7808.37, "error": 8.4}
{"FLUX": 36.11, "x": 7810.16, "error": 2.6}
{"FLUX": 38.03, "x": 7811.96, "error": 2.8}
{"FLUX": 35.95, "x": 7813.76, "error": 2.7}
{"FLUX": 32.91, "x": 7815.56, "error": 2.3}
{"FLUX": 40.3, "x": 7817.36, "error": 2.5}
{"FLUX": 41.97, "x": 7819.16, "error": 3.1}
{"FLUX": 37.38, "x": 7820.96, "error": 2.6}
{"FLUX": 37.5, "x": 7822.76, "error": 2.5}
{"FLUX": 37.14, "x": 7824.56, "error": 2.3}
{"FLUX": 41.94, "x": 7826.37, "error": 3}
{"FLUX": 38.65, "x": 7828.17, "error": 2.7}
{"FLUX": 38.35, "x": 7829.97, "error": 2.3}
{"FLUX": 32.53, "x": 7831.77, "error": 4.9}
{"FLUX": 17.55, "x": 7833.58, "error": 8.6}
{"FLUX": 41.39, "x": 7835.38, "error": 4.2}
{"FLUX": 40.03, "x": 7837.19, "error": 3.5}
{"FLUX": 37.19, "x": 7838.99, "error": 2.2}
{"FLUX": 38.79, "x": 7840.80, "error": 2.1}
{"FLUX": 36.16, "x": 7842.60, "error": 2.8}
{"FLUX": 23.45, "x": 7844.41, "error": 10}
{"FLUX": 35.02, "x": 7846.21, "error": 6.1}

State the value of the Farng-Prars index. 39.41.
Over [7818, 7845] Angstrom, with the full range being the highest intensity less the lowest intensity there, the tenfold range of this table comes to 244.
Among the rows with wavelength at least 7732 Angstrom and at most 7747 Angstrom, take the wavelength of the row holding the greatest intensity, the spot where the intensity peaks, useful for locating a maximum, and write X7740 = 7745.69 Angstrom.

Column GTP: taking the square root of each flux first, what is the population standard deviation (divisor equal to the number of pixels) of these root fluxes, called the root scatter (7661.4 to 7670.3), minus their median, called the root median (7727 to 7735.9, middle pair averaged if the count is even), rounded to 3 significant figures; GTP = -6.13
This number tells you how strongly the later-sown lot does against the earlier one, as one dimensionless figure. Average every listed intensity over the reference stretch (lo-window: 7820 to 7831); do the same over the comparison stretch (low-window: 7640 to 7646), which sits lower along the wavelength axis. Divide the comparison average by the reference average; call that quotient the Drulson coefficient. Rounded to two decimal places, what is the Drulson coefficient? 1.01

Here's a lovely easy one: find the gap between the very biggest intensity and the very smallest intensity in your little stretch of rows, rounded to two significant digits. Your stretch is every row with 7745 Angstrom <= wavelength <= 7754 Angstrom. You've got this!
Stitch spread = 10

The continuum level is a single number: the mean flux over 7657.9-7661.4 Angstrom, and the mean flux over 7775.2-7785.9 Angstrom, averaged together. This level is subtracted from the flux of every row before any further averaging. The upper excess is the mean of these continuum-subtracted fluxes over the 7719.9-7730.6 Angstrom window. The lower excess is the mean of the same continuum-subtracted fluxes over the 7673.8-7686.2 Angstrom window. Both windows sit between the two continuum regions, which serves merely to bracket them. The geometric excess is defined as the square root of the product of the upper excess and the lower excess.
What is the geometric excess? 1.3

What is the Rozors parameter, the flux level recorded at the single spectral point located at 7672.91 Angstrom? 40.35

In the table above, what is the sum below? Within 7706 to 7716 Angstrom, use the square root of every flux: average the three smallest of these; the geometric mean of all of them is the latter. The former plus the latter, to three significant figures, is 12.2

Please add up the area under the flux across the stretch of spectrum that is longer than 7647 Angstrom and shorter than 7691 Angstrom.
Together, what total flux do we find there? 1627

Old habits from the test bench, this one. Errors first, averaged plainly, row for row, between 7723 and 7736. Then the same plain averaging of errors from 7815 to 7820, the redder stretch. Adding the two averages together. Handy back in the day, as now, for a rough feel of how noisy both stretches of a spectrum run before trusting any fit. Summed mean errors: 5.8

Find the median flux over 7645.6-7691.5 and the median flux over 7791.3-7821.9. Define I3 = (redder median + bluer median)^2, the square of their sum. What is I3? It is 5735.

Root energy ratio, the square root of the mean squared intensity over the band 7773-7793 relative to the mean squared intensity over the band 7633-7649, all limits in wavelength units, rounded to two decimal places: 0.94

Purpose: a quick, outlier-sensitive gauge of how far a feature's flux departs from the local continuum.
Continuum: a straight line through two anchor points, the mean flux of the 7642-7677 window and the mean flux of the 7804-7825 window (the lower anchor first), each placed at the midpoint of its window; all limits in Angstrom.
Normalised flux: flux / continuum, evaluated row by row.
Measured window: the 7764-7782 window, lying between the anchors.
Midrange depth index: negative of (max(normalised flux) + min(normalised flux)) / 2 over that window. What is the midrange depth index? -0.98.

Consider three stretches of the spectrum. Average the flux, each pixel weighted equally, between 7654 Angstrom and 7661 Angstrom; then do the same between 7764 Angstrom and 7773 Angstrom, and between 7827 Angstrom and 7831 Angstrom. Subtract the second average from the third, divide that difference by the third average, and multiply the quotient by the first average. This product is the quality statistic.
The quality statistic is 0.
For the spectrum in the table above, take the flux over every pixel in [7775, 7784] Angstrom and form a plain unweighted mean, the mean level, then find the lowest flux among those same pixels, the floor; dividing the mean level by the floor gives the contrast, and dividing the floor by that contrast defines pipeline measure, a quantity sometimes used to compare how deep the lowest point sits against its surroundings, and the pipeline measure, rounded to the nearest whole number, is 30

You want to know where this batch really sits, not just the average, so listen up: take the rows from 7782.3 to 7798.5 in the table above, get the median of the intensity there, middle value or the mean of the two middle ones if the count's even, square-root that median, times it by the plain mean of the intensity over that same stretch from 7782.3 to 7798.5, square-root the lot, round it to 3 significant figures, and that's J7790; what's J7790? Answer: 15.6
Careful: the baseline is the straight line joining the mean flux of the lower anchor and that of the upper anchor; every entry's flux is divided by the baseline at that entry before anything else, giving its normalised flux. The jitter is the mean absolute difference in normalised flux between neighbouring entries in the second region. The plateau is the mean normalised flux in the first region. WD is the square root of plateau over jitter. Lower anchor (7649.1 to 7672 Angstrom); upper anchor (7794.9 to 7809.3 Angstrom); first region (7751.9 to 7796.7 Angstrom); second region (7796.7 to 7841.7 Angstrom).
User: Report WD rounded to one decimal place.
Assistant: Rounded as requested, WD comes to 2.7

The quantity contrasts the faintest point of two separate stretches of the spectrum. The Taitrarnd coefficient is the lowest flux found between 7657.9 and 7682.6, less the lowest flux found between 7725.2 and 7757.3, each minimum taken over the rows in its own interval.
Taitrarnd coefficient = 13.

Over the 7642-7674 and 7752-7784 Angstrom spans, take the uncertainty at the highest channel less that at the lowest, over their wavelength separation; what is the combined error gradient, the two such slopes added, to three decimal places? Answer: -0.140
